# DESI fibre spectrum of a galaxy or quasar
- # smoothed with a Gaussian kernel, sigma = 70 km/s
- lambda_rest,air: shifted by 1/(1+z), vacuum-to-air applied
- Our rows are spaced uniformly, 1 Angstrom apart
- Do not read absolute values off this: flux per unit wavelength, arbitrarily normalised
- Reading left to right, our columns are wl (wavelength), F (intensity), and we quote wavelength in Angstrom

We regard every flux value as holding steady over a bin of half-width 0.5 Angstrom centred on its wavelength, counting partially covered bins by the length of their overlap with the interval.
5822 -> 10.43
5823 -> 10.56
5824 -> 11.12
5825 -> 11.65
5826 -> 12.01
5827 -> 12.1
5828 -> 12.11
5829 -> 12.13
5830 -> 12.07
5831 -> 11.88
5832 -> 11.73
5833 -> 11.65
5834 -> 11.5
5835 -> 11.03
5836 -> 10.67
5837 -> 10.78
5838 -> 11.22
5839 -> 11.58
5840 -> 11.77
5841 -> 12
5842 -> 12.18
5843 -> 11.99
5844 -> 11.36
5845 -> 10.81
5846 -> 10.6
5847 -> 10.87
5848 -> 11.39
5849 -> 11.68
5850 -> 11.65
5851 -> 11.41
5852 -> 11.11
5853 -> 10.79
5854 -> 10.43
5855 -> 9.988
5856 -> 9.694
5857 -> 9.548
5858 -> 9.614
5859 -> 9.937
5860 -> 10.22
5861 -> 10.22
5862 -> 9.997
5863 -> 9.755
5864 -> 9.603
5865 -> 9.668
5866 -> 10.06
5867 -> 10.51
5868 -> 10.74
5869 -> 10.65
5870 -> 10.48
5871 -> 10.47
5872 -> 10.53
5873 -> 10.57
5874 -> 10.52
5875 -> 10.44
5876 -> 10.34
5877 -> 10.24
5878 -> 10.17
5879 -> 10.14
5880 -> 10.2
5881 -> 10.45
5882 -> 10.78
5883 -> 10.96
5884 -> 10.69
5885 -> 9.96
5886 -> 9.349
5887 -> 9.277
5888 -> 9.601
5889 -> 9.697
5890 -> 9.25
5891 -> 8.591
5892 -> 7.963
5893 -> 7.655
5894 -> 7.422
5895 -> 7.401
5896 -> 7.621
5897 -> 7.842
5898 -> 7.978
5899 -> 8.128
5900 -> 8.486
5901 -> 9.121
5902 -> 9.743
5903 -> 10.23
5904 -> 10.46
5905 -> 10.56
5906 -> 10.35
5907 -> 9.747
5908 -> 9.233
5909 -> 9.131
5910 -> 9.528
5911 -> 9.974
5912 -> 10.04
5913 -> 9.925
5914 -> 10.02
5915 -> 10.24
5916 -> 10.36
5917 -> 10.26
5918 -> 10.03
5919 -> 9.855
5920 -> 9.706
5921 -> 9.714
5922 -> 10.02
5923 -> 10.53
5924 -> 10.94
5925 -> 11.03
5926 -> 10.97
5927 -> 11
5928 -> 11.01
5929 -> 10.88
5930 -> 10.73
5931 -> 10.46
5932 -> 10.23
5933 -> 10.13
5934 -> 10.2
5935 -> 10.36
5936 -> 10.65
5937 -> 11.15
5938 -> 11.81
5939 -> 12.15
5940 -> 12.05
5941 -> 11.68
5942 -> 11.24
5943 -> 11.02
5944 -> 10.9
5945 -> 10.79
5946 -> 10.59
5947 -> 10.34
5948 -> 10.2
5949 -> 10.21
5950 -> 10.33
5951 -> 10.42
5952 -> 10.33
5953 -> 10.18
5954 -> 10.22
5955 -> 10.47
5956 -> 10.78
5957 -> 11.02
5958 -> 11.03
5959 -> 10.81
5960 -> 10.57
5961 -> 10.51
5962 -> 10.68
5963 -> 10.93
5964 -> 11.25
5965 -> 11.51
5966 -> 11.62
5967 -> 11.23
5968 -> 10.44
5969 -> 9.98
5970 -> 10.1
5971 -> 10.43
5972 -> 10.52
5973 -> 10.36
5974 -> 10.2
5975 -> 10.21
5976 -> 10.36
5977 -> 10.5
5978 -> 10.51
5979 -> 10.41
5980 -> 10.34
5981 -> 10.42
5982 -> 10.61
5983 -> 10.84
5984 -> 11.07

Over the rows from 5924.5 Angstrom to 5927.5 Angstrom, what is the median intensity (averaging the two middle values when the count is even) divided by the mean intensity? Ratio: 1.00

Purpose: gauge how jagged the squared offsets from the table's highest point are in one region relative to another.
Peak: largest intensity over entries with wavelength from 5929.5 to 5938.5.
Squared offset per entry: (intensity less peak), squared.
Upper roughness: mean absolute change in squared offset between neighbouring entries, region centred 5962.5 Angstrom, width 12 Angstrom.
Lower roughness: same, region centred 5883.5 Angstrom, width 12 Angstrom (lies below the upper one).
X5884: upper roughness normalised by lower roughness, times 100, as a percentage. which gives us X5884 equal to 47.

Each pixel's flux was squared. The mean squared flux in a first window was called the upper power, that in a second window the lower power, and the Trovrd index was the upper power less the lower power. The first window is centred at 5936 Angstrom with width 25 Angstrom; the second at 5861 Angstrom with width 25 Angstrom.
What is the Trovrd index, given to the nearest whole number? 11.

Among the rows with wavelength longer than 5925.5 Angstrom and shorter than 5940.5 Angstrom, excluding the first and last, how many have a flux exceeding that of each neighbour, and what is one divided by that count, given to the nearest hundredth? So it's 0.50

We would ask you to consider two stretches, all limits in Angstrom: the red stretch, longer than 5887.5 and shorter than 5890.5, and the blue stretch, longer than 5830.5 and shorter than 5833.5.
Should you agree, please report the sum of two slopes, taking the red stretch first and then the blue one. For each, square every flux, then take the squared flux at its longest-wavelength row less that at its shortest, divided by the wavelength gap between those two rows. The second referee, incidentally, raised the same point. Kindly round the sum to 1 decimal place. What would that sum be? -6.0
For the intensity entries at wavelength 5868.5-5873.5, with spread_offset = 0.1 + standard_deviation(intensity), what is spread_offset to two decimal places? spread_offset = 0.17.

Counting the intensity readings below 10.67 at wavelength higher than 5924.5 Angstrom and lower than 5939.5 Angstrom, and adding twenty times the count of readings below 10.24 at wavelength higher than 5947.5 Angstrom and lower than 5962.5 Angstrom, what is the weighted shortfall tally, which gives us 86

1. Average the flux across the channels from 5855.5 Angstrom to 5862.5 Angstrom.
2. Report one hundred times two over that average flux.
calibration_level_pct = 20.2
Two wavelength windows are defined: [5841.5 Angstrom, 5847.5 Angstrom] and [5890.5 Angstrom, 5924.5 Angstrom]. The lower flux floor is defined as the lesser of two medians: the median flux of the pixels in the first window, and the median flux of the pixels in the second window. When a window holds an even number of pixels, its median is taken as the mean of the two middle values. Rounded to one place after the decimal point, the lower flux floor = 9.7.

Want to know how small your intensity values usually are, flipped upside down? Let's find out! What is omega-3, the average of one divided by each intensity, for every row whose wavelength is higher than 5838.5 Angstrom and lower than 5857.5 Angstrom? 0.091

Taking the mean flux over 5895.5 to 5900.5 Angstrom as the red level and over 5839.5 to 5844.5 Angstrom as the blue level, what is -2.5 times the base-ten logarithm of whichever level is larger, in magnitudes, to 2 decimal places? -2.69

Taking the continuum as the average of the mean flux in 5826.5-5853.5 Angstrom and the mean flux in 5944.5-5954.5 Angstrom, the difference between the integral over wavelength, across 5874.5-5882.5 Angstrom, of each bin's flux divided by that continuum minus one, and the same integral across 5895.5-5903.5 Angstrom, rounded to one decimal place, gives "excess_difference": 1.2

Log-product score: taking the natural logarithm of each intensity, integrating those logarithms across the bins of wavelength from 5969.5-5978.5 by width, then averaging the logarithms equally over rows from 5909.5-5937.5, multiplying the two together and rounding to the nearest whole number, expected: 49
